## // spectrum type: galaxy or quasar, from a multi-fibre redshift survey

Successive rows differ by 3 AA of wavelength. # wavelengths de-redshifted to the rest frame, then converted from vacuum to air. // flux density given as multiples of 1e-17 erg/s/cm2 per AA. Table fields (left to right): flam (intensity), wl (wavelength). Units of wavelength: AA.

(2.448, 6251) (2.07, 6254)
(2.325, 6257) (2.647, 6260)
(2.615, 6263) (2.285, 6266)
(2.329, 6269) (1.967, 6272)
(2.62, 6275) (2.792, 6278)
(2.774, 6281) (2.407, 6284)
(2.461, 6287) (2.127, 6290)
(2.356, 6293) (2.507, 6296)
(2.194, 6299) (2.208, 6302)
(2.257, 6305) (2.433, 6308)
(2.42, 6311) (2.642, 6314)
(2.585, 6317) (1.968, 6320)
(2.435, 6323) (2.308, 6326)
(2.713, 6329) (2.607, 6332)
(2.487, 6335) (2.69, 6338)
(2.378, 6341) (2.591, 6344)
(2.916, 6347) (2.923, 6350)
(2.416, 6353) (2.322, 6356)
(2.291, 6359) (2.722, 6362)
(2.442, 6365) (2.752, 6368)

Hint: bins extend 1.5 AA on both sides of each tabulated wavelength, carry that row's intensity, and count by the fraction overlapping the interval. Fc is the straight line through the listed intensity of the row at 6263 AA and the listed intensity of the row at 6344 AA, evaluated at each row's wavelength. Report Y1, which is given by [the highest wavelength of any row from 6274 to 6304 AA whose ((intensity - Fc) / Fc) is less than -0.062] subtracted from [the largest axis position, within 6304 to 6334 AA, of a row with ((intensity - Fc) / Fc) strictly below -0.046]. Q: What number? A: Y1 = 24 AA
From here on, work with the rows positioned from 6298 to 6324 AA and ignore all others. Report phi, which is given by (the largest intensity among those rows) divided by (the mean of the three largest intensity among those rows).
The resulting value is 1.03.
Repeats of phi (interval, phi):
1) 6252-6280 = 1.04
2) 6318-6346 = 1.02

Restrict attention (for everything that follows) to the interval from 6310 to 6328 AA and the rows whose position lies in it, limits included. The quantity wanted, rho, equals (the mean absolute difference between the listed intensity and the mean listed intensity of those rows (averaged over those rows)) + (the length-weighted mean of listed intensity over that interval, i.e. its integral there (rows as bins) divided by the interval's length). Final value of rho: 2.57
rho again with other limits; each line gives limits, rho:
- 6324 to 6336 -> 2.66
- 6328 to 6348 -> 2.74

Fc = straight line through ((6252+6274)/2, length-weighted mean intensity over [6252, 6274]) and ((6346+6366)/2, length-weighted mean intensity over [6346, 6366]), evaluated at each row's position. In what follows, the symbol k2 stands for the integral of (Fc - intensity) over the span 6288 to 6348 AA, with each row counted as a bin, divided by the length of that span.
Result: 0.03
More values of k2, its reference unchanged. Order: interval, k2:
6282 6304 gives 0.08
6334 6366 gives -0.01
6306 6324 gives 0.06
